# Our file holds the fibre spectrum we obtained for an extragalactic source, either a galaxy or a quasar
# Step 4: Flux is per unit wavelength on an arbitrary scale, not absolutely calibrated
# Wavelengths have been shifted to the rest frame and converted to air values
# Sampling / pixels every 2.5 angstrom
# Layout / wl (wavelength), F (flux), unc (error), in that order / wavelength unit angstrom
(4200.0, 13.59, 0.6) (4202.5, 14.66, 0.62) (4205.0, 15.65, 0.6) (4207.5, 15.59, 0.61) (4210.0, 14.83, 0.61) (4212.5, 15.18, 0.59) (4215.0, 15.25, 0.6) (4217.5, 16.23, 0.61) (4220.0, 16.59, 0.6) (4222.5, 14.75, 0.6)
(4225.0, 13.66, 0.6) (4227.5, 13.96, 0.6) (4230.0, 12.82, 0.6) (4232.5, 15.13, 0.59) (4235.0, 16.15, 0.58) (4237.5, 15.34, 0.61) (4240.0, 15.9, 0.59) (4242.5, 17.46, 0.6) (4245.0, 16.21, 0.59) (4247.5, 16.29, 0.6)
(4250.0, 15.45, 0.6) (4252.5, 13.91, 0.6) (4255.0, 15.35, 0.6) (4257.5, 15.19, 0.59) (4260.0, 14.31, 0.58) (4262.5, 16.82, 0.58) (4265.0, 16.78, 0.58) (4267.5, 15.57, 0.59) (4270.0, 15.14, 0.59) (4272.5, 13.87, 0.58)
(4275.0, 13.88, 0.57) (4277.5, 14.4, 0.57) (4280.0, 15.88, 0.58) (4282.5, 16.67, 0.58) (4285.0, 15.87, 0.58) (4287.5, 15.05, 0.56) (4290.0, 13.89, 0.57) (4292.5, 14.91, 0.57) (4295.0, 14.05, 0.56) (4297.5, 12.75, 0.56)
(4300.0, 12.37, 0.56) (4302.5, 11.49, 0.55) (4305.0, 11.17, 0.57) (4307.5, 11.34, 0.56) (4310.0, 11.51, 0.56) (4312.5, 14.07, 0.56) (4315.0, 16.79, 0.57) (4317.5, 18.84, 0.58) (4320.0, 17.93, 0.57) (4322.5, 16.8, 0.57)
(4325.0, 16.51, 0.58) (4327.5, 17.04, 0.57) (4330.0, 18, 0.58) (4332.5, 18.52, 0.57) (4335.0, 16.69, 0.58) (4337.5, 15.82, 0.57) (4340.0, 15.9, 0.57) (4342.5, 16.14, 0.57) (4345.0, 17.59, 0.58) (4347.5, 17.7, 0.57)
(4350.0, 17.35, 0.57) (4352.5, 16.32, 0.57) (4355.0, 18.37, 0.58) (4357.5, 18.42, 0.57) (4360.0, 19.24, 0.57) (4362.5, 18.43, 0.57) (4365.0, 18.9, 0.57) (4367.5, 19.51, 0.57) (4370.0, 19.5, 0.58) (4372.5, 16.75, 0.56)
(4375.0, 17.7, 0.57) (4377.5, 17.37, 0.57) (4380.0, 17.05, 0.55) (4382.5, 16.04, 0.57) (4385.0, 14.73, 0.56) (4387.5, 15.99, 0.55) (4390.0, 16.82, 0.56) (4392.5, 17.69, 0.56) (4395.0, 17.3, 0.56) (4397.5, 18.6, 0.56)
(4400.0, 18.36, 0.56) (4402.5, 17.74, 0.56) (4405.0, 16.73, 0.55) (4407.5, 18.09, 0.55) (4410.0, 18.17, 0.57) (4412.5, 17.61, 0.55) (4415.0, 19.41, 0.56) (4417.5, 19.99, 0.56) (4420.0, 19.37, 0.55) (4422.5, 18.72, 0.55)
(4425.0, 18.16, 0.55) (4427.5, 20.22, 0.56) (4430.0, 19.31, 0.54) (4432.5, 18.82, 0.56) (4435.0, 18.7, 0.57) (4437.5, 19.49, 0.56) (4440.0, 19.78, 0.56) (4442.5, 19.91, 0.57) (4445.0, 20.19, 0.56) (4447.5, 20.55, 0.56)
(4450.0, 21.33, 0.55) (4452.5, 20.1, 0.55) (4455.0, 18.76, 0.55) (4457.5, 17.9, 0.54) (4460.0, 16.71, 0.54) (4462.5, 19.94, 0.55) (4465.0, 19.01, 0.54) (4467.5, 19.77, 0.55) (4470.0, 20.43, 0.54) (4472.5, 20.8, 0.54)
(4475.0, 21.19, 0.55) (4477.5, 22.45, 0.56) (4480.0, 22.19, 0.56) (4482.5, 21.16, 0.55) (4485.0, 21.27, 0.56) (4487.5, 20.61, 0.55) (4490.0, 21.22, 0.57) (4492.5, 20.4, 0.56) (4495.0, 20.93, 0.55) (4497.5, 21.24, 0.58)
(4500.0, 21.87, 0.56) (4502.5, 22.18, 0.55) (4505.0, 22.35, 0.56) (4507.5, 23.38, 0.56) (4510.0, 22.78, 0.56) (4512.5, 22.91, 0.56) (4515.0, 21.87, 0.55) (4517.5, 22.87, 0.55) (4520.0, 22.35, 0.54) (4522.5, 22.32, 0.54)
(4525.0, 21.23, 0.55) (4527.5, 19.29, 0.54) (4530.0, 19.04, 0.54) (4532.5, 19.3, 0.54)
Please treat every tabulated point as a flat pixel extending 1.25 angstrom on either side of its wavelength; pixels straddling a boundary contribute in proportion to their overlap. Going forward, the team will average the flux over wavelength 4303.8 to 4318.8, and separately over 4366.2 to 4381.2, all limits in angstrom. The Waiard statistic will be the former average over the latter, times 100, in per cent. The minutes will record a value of 78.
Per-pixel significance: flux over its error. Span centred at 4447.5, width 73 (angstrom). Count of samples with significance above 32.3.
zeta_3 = 27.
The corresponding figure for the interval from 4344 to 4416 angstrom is 10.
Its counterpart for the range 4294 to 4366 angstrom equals 6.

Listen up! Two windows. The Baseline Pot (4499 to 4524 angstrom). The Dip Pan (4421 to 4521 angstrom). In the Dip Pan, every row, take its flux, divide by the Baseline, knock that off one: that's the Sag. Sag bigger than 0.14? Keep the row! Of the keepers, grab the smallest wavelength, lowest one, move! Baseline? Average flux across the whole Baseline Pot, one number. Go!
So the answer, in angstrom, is 4422.5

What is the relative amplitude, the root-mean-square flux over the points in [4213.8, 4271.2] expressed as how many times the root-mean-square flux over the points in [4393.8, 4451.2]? 0.81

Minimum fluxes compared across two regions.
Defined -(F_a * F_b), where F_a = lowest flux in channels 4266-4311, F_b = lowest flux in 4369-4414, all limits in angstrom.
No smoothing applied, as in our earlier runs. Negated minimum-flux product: -165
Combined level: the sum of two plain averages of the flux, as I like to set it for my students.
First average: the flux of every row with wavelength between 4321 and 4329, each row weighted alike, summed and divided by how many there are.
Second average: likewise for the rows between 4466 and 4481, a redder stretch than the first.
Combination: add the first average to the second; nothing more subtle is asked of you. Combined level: 37.9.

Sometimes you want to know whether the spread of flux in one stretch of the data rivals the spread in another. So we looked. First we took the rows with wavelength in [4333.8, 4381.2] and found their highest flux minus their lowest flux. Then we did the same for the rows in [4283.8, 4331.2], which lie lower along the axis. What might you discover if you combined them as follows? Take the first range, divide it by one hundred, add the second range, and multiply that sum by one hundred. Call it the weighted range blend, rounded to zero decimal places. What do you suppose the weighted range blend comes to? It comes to 771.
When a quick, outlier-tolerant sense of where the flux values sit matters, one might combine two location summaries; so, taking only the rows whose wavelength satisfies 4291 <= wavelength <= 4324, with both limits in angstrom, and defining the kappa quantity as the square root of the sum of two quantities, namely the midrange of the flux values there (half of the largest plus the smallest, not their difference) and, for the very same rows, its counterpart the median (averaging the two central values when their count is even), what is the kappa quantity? 5.39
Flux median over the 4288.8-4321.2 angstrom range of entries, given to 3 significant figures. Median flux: 13.9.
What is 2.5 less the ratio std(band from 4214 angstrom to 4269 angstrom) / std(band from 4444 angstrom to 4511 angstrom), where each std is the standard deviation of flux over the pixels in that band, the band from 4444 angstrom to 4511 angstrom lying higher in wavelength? 1.7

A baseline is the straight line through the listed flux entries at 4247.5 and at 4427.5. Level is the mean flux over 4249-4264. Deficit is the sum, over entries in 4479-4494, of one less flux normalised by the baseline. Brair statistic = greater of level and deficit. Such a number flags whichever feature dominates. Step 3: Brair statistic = 15.2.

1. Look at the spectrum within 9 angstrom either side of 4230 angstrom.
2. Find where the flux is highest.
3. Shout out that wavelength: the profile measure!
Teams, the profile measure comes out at 4235.0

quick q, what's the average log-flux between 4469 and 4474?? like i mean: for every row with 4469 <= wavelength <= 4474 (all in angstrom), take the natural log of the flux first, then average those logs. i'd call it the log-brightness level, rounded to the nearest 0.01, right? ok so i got 3.03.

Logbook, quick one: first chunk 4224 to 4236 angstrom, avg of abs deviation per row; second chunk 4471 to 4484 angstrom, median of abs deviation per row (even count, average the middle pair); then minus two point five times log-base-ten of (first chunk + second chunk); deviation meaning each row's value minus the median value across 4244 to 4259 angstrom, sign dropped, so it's -2.14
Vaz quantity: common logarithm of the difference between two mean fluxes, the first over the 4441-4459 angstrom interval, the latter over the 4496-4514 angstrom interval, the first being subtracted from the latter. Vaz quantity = 0.41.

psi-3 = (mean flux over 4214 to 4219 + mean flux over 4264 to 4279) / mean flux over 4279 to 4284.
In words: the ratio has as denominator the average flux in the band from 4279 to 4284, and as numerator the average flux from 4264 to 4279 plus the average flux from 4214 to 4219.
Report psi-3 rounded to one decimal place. 1.9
